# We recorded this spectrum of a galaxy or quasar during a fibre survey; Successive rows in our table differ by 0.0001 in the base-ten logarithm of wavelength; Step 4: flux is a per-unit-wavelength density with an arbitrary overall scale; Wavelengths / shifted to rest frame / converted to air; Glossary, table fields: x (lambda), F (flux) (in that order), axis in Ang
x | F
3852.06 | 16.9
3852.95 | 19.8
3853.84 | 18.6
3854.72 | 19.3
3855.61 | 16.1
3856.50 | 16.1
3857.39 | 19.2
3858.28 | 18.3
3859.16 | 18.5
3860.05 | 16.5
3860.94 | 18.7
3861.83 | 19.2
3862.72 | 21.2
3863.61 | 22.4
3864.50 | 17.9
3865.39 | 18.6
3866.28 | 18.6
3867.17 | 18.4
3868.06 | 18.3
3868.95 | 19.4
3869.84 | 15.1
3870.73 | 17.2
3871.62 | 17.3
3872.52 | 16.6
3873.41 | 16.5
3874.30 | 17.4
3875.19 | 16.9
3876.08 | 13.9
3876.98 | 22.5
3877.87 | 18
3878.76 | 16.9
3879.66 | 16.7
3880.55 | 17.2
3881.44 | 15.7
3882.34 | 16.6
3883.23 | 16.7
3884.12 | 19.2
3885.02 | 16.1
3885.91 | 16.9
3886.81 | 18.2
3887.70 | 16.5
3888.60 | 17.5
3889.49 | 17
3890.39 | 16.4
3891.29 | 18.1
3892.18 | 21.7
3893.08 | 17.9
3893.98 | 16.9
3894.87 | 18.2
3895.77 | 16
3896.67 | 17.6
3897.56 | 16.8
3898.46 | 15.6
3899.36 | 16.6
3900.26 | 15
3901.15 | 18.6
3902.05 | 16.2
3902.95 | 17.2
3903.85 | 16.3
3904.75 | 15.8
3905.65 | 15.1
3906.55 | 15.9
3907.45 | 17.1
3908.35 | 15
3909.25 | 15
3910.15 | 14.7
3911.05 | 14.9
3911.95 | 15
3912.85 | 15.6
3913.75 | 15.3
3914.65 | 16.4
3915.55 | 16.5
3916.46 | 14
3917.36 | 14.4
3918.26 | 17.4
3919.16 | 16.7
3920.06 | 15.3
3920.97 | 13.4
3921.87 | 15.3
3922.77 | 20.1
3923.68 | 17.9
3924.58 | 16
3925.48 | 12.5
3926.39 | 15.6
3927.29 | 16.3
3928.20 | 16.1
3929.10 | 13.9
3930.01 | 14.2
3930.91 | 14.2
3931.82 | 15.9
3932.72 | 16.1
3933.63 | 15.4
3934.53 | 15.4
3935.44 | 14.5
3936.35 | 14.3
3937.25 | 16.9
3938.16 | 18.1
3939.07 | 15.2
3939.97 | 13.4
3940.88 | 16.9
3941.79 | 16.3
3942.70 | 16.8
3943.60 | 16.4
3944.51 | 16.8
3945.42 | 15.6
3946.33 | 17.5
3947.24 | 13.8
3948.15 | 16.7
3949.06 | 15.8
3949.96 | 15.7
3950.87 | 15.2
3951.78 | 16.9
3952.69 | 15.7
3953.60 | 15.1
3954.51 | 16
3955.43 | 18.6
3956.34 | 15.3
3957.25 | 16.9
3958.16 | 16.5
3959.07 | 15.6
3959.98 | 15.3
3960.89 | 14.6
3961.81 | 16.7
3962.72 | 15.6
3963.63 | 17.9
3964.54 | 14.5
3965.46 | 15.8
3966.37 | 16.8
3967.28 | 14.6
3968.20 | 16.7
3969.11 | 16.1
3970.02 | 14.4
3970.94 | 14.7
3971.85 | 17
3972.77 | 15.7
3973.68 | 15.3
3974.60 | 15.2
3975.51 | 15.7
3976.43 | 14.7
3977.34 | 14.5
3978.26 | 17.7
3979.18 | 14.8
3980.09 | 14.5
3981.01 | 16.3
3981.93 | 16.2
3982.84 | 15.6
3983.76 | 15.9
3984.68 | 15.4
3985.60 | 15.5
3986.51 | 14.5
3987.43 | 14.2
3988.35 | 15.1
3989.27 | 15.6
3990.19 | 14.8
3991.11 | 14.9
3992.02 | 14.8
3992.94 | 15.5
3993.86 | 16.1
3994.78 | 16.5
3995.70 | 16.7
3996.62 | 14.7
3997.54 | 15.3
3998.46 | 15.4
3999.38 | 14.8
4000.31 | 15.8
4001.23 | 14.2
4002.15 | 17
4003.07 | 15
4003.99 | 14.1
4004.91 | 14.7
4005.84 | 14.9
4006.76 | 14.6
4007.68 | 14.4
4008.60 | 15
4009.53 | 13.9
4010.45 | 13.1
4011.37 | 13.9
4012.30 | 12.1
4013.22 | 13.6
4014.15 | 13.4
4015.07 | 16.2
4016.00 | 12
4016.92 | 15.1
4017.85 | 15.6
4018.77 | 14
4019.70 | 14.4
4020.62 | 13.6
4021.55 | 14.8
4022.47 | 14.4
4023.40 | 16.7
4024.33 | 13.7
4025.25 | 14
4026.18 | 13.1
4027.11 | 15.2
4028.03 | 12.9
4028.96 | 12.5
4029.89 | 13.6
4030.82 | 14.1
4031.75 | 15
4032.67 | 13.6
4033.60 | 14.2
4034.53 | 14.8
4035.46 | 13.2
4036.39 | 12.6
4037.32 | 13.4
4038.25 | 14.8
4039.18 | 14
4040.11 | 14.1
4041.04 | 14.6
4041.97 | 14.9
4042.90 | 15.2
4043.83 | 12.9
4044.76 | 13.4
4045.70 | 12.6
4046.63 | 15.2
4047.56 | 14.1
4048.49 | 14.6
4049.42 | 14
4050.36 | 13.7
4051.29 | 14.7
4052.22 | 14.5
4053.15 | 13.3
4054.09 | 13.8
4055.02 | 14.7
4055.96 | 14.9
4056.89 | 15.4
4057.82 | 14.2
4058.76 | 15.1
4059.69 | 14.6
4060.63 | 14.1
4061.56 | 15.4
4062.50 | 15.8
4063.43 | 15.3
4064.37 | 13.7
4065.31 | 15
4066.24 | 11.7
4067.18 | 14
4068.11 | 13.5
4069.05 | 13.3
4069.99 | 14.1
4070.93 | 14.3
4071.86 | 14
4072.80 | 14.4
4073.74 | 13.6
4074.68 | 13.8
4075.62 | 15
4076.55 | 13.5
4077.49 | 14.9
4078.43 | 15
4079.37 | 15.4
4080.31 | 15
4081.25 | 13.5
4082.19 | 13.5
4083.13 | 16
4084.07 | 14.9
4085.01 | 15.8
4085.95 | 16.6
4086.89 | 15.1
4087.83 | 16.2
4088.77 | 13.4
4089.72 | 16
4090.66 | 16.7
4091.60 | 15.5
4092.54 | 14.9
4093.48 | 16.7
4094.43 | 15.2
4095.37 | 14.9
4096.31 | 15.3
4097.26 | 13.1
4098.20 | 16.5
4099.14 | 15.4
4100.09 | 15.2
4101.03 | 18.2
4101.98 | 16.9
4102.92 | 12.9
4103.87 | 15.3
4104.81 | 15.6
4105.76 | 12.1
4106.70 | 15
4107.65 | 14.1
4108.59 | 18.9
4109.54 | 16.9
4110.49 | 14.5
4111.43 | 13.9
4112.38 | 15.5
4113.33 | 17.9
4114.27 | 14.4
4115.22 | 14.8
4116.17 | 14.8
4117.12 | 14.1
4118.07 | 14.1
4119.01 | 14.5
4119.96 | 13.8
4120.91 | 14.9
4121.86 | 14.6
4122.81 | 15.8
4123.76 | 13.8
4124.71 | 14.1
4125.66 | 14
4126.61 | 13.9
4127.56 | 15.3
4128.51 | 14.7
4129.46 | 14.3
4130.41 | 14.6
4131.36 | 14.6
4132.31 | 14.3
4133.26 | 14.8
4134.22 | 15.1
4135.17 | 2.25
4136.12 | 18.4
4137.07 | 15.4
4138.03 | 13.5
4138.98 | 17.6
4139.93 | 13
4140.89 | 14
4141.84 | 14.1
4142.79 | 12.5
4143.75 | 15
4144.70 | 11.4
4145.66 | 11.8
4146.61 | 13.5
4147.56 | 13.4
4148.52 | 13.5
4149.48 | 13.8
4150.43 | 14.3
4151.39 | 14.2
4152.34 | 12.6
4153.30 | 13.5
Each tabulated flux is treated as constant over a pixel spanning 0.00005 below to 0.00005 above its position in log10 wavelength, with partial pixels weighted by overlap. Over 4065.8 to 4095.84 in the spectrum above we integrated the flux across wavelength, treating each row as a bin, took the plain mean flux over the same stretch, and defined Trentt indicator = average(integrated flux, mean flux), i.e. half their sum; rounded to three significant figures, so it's 228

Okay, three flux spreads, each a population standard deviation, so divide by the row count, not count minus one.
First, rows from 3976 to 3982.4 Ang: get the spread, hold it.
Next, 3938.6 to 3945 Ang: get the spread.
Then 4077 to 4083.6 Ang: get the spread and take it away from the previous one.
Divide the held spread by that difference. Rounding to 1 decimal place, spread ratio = 3.6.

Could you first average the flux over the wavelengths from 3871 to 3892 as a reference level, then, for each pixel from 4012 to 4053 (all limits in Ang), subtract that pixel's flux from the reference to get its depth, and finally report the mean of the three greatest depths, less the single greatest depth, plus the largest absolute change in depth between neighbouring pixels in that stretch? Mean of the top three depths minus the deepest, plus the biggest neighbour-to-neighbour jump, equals 4.0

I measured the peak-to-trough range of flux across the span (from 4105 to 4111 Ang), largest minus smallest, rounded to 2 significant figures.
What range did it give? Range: 6.8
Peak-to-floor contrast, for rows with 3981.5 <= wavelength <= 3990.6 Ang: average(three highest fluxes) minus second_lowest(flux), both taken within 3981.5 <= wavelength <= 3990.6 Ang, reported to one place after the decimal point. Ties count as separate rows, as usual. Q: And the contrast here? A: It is 1.4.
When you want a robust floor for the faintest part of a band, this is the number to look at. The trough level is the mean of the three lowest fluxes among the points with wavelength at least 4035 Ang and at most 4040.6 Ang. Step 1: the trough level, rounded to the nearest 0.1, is 13.1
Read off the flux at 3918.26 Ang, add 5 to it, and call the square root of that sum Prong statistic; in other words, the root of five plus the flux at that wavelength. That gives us 4.73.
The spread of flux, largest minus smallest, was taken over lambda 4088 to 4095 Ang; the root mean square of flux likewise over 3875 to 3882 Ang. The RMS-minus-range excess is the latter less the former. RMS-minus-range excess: 14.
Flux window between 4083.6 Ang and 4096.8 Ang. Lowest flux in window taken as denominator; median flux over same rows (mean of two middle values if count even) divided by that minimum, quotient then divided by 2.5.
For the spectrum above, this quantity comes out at 0.46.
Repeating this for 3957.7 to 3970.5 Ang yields 0.44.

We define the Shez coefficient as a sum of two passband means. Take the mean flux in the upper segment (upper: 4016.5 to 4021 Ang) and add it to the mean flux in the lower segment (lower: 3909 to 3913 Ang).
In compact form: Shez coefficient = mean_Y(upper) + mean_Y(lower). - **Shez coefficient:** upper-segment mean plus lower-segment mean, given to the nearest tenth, 29.6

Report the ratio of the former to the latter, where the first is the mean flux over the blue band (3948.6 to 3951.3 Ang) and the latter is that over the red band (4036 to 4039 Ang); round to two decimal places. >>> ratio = 1.14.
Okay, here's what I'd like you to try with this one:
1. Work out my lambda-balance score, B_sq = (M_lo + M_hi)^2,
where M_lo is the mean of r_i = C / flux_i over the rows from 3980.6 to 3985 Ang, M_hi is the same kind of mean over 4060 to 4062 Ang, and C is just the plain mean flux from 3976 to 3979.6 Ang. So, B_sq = 4.08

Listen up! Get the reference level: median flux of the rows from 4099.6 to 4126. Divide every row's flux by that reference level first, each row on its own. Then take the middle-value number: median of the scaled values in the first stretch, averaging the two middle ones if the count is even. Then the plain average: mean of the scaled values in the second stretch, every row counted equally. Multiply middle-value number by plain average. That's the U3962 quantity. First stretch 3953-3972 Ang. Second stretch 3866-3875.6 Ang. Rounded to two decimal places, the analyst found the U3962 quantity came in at 1.27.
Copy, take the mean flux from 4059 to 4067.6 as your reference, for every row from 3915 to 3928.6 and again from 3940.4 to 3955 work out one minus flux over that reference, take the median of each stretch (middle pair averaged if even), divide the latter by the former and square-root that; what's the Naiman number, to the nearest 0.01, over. 1.05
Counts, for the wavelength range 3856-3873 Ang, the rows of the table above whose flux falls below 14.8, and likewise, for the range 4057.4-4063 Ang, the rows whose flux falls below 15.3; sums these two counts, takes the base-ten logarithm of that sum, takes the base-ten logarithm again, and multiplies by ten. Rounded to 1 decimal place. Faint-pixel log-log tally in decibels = -2.2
